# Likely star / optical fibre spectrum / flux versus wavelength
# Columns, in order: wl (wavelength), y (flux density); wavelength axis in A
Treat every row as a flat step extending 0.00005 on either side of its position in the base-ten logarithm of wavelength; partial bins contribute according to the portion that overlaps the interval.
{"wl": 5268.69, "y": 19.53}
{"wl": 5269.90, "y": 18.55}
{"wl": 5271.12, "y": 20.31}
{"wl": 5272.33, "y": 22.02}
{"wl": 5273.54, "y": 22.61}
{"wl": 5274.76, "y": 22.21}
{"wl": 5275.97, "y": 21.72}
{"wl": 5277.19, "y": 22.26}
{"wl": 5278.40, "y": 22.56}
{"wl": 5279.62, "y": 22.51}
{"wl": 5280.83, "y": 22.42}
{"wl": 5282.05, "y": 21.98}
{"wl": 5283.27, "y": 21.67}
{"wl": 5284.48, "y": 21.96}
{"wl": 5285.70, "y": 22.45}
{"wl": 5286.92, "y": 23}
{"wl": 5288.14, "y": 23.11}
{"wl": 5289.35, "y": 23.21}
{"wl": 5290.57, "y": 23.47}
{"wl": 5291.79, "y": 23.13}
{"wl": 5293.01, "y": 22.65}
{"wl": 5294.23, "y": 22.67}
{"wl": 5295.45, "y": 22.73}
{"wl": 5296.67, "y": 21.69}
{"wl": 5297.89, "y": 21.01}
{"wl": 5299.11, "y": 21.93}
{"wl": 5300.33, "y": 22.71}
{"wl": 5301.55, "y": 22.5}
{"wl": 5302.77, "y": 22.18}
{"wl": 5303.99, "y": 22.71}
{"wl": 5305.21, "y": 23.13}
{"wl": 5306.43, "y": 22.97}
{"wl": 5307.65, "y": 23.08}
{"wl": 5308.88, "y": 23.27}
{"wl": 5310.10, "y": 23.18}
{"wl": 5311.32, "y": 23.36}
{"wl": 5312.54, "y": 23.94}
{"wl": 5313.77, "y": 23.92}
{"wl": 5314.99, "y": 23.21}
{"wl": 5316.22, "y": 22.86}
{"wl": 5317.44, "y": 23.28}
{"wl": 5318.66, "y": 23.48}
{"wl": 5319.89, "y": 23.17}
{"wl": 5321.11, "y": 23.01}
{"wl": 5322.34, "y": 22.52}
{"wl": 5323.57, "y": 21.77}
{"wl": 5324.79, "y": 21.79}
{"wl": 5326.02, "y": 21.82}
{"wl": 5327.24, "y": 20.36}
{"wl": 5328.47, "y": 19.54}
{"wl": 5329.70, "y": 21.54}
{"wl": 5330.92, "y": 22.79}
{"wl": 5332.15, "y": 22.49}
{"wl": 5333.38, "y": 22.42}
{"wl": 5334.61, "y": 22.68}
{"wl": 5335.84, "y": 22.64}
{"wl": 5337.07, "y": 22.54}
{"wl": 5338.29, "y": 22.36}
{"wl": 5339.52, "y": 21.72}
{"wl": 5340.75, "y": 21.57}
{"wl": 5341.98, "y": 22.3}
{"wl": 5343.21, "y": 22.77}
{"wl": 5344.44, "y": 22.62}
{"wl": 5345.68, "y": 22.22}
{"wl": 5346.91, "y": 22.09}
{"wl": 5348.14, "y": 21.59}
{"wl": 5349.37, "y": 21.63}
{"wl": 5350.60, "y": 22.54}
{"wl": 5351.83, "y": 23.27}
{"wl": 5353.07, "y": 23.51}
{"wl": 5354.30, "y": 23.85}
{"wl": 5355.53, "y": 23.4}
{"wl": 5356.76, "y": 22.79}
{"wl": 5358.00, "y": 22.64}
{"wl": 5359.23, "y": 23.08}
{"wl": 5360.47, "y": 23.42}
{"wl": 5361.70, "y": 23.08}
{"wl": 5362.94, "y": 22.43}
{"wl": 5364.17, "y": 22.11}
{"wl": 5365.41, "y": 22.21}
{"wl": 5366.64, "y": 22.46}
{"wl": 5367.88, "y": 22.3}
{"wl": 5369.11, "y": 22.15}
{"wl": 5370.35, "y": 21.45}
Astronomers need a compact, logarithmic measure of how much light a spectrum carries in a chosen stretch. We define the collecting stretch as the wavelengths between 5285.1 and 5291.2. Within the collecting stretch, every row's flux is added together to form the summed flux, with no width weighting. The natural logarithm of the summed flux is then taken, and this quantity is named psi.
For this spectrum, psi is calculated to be 4.75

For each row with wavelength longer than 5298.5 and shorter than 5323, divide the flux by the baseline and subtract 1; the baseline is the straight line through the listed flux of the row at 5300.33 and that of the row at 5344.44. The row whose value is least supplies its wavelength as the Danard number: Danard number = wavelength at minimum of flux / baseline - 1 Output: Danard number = 5299.11 A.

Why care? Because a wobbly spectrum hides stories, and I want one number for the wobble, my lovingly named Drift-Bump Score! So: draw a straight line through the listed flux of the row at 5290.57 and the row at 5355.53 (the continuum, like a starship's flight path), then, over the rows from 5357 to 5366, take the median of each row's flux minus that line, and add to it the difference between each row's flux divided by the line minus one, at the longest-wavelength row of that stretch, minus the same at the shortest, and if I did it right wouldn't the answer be -0.78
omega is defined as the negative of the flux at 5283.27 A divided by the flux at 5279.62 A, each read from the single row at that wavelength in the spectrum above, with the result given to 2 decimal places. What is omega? -0.96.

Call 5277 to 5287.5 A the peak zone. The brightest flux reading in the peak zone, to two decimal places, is 23.00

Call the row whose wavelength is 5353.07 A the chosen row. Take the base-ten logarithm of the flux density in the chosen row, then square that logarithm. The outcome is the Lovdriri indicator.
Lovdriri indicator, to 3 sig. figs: 1.88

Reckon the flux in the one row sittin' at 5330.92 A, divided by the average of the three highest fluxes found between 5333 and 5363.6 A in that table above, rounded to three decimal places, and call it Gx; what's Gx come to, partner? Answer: 0.966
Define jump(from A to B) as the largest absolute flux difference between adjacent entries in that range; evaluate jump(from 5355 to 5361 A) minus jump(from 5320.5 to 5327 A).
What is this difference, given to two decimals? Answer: -0.14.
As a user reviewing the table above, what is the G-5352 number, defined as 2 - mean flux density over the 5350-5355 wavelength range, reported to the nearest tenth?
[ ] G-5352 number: -21.3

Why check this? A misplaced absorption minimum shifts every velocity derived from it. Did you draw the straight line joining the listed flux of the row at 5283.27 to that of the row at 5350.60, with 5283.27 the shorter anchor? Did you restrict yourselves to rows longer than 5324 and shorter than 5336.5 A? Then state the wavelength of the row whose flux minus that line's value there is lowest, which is 5328.47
